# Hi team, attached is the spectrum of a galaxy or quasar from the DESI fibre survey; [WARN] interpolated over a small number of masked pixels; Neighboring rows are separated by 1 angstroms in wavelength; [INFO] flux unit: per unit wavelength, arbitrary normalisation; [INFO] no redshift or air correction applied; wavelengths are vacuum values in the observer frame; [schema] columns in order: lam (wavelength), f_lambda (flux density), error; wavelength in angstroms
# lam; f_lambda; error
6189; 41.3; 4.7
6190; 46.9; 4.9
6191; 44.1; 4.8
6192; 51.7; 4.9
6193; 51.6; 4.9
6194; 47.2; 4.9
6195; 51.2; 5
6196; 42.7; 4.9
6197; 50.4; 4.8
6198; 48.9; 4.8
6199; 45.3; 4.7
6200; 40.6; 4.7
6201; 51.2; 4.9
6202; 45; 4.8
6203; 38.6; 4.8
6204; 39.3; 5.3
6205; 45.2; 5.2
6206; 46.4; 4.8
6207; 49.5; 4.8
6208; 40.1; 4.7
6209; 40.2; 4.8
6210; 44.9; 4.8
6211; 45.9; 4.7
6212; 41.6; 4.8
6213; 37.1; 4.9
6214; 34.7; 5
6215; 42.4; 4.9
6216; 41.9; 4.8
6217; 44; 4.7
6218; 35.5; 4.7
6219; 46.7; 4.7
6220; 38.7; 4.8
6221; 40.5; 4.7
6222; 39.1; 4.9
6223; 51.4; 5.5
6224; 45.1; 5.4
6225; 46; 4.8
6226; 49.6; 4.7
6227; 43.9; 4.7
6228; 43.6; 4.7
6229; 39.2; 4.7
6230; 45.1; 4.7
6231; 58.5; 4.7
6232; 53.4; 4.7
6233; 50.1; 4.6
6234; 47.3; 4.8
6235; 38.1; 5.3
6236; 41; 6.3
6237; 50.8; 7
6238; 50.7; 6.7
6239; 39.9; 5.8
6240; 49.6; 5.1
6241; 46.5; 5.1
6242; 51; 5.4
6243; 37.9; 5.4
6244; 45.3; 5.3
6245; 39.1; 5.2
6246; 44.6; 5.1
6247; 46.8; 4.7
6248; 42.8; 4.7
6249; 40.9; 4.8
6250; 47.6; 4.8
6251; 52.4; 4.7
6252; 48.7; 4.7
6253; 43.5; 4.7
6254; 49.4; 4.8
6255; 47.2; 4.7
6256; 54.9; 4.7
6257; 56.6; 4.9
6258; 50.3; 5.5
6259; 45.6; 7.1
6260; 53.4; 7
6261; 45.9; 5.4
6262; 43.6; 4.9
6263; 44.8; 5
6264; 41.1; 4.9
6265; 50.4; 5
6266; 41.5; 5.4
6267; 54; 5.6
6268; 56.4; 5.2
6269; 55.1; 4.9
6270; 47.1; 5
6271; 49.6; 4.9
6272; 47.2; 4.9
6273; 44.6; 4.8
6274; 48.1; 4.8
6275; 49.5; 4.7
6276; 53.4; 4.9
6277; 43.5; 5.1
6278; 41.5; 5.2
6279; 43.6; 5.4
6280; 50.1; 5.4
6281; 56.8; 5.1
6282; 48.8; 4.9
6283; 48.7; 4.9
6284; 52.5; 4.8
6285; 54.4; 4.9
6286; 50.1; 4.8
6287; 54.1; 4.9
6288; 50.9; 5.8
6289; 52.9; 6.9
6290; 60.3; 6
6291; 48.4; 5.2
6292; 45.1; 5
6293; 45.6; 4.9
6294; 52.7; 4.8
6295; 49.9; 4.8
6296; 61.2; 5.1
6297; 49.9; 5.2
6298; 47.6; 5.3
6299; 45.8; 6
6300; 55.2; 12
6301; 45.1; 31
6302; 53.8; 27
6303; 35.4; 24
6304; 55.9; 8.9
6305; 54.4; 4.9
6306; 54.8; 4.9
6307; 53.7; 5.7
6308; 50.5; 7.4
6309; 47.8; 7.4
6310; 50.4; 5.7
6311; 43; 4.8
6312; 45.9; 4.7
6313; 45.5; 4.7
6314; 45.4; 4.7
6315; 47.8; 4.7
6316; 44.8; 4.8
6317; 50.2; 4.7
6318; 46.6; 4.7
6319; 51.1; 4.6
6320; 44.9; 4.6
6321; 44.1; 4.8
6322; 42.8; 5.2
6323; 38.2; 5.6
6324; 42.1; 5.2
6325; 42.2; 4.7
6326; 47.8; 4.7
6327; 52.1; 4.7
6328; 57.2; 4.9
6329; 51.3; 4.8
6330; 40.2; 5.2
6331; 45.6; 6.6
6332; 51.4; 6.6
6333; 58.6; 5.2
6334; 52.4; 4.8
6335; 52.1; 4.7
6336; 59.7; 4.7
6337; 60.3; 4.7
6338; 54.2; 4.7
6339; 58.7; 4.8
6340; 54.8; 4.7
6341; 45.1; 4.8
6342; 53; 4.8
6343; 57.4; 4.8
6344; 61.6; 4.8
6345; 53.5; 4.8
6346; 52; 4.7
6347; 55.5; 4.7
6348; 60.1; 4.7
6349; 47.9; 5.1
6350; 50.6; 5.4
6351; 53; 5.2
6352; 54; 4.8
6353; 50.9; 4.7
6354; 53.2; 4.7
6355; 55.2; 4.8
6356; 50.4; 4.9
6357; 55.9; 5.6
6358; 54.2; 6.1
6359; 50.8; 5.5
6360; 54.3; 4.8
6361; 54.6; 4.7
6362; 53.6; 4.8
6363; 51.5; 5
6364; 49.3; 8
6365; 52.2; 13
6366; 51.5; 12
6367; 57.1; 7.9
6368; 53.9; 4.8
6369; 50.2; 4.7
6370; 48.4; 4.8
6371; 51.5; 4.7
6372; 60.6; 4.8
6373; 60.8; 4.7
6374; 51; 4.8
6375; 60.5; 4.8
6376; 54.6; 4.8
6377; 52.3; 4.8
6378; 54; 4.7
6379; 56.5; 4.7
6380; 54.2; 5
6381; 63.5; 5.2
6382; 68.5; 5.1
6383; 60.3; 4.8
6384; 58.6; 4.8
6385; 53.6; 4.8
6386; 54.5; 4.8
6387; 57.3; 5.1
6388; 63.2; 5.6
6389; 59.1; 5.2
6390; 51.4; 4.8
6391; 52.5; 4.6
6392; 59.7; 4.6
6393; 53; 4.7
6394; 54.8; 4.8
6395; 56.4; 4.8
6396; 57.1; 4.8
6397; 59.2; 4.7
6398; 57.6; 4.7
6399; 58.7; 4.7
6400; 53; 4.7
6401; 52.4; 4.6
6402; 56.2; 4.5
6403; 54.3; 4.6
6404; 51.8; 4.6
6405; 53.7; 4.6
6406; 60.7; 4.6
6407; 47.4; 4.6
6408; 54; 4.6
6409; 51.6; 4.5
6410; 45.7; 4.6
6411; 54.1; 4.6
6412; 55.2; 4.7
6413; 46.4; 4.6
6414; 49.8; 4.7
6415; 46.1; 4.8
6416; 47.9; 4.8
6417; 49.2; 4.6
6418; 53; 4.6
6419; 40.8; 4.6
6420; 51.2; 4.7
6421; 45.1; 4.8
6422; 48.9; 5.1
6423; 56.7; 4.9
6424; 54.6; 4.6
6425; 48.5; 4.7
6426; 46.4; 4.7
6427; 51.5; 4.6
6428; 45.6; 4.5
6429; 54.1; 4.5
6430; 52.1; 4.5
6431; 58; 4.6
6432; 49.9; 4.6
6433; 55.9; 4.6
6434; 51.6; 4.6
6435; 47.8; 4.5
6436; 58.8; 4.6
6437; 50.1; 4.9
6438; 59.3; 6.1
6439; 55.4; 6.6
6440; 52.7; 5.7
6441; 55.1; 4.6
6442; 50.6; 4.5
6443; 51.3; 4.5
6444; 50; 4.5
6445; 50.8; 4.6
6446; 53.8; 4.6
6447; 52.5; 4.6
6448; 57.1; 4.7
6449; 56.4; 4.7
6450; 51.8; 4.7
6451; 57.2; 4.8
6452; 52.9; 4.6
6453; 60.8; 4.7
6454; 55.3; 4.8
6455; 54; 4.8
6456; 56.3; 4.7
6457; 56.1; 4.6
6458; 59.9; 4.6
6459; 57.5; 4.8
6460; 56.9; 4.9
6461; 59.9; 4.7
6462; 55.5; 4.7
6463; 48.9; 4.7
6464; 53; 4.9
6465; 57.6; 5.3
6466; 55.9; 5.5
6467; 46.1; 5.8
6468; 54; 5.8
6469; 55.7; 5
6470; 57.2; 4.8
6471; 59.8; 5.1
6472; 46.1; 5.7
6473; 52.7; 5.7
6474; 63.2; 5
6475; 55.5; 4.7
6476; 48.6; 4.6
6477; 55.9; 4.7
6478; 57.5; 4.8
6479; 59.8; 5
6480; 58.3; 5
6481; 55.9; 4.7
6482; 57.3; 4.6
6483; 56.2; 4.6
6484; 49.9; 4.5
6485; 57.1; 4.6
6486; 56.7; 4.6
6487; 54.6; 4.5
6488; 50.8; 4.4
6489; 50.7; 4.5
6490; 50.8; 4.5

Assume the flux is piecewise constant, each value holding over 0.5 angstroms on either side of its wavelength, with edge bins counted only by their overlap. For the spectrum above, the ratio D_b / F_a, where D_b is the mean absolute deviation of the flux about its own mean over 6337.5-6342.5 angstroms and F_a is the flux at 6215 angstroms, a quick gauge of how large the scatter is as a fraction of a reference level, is 0.078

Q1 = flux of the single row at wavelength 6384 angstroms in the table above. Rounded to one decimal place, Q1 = 58.6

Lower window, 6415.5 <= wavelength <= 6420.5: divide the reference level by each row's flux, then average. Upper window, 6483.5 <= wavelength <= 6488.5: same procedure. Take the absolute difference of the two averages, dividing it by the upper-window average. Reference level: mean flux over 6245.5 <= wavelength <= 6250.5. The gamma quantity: 0.117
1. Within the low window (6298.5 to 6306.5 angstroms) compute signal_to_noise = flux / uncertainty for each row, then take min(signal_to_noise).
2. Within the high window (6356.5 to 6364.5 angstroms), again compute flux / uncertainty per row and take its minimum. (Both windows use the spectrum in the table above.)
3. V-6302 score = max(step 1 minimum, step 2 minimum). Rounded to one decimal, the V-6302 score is 6.2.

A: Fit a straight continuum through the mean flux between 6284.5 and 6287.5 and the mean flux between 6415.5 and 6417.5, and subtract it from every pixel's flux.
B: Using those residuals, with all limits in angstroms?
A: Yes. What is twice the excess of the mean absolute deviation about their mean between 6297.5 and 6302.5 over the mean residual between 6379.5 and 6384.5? -15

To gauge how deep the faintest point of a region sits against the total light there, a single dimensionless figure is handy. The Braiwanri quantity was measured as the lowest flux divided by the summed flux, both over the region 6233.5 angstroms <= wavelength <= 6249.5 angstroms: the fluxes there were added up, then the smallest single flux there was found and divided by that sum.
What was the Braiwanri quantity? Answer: 0.053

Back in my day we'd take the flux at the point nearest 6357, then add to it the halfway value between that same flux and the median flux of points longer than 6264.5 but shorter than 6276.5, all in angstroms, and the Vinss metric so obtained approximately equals 108.6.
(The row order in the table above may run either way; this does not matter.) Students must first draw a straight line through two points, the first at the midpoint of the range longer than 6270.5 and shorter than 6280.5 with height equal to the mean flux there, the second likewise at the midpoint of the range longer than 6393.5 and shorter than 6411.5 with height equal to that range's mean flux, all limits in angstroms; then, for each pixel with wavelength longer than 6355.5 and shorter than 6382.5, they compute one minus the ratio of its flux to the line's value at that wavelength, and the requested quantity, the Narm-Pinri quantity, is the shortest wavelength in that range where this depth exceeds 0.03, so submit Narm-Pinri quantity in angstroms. 6364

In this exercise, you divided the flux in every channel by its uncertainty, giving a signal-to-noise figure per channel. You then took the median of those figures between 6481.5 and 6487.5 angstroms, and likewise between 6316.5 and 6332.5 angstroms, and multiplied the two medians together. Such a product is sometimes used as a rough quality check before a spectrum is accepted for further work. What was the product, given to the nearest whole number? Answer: 116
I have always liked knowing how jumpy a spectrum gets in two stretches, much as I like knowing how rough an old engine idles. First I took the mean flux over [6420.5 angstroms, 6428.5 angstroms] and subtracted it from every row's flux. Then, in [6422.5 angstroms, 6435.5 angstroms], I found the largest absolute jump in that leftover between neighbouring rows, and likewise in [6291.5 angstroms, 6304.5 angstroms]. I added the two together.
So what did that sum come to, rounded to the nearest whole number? 29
